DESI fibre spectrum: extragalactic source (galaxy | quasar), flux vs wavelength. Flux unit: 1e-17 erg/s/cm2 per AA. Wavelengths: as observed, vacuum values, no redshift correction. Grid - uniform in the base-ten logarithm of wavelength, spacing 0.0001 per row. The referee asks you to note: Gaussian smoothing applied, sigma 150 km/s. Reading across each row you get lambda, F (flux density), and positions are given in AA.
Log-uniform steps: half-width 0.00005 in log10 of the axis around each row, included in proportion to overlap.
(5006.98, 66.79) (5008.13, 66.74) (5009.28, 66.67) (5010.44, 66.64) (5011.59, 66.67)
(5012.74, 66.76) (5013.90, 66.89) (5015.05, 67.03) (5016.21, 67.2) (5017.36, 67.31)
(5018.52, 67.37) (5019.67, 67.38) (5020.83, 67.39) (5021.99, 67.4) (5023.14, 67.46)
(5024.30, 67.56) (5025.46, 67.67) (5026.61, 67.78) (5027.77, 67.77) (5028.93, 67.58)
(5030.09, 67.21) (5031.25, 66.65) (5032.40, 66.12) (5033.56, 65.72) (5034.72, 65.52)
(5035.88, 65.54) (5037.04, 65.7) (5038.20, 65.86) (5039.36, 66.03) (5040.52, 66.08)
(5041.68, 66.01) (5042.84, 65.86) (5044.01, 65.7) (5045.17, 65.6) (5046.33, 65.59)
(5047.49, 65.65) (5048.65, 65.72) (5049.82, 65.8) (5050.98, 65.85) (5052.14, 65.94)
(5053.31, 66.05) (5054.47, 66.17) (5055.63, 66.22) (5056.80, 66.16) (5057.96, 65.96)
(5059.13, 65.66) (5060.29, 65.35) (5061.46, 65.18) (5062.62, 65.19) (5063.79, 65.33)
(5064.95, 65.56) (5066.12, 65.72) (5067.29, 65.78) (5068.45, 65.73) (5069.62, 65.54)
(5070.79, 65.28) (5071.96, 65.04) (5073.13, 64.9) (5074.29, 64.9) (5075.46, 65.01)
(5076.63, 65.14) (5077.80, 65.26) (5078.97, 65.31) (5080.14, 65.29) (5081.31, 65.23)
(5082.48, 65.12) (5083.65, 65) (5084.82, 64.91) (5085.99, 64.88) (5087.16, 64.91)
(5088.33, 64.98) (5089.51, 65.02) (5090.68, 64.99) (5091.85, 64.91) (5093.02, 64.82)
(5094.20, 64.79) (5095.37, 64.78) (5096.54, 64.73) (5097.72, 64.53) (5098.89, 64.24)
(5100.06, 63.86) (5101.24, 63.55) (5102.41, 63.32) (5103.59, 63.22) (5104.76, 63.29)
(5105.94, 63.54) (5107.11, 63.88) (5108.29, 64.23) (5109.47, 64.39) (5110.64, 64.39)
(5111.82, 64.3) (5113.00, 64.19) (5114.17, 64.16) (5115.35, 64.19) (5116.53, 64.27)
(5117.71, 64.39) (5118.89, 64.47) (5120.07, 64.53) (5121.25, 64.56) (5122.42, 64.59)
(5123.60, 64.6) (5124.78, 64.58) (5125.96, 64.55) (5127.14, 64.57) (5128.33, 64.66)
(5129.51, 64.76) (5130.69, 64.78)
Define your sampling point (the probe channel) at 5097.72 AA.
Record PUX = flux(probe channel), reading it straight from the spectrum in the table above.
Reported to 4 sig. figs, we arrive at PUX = 64.53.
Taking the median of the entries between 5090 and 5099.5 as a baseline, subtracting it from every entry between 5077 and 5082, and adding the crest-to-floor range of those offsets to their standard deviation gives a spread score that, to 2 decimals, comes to 0.11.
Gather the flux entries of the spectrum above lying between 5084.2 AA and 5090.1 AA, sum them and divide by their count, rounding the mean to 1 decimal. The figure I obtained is 64.9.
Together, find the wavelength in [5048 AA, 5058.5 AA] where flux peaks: 5055.63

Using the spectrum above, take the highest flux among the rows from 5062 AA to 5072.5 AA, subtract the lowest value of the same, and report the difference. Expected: 0.74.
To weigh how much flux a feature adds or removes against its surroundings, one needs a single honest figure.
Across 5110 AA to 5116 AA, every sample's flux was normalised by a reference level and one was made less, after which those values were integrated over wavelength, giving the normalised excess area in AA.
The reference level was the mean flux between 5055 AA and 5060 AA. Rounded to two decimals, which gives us -0.16 AA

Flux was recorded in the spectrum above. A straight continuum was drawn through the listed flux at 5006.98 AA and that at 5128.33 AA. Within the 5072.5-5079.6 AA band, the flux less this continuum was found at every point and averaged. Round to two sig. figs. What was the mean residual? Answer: -0.49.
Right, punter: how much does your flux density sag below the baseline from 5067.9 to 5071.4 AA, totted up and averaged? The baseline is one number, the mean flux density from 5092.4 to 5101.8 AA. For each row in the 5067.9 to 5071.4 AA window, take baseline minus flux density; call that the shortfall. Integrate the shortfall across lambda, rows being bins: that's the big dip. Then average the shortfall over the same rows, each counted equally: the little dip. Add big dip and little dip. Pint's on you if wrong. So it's -5.0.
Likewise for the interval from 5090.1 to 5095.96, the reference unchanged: -3.1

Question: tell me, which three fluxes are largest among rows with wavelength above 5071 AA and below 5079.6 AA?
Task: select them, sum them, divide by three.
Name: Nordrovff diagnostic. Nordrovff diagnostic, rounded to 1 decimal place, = 65.2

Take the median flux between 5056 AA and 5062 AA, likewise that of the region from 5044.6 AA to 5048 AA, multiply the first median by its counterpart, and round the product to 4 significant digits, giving 4307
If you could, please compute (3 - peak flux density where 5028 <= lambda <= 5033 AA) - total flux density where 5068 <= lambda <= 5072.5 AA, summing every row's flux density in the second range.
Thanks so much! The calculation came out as -326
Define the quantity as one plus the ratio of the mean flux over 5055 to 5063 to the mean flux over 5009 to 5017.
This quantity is 1.98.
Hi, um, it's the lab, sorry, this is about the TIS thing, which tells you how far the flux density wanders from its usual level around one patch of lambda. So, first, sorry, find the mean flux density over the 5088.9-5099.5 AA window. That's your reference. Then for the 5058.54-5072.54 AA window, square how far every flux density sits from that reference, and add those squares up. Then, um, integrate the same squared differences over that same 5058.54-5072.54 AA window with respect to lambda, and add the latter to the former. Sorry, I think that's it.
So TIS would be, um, 14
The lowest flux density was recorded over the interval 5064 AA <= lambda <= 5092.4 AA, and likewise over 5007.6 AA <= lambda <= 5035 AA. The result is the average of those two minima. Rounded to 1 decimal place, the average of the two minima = 65.2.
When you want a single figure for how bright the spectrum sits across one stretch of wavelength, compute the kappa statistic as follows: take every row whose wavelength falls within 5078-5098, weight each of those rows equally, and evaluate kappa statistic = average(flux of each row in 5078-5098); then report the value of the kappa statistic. 65.0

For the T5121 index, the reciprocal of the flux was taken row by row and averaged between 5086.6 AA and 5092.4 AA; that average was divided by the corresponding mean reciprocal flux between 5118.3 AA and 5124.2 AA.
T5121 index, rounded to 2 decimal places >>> 0.99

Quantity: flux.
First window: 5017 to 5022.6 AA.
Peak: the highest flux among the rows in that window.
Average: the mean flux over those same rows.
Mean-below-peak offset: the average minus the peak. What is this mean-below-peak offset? -0.03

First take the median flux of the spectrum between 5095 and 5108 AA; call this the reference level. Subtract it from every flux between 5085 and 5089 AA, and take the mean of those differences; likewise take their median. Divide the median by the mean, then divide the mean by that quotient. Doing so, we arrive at 1.1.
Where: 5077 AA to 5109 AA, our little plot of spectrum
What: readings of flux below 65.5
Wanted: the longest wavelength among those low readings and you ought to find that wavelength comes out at 5108.29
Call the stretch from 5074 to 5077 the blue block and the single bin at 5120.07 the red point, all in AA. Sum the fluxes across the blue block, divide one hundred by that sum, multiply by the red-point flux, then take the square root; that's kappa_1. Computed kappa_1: 5.752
